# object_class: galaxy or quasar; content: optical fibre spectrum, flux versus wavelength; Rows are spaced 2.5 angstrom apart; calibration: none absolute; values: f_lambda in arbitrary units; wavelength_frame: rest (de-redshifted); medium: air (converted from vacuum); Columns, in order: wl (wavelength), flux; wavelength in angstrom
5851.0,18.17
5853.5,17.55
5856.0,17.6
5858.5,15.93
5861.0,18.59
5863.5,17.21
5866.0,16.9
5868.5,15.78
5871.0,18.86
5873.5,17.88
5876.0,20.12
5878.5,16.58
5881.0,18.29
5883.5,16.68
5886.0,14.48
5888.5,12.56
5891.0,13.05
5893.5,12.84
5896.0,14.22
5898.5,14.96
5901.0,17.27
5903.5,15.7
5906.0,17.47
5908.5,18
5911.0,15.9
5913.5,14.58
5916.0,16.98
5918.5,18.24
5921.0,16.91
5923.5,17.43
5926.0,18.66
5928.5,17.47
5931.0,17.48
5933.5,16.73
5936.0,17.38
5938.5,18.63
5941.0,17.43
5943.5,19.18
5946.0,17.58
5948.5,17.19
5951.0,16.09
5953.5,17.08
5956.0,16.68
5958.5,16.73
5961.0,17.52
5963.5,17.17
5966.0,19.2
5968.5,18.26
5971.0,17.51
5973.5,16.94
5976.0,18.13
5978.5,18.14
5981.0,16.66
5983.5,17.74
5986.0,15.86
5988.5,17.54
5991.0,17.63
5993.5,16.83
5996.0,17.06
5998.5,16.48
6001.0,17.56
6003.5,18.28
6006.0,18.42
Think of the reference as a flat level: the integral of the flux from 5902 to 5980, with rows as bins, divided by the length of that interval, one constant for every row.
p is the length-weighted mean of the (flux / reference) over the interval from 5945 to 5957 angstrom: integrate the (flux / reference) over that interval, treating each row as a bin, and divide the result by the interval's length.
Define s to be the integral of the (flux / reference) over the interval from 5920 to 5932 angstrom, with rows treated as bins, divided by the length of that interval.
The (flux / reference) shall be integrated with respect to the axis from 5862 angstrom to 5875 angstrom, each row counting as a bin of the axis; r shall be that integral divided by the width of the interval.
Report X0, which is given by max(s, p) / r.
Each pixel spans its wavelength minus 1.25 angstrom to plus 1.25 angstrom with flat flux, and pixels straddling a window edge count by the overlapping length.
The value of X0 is 1.01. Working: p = 0.97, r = 1.00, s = 1.01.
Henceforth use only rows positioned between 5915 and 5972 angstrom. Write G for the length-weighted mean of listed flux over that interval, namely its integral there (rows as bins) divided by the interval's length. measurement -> 17.5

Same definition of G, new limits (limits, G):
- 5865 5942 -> 16.6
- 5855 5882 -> 17.6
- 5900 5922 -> 16.8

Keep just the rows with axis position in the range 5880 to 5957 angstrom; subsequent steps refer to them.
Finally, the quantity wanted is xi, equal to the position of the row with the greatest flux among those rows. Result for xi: 5943.5 angstrom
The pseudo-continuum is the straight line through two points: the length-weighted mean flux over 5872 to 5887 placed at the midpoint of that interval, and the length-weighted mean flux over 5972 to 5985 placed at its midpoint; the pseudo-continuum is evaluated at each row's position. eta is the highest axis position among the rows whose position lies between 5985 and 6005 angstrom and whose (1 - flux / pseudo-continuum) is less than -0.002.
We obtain 6003.5 angstrom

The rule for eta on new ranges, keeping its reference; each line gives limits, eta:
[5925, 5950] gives 5946.0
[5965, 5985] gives 5983.5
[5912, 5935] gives 5926.0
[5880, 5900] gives 5881.0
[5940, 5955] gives 5946.0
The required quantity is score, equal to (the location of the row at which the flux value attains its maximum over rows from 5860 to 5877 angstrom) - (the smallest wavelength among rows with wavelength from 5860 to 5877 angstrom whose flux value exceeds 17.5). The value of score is 15.0 angstrom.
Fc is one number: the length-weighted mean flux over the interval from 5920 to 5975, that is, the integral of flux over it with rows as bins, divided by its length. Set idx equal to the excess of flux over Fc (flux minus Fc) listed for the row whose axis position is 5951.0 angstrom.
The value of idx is -1.4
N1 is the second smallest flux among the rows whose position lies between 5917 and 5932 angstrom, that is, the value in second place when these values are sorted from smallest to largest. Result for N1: 17.43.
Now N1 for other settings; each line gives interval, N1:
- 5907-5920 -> 15.9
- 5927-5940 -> 17.38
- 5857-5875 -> 15.93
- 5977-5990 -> 16.66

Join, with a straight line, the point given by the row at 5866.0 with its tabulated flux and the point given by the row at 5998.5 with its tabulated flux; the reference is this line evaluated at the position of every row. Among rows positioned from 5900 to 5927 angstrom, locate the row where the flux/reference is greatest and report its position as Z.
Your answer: 5926.0 angstrom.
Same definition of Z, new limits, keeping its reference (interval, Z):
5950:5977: 5966.0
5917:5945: 5943.5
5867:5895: 5876.0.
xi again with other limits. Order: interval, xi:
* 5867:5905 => 5876.0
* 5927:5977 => 5966.0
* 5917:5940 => 5926.0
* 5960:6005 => 5966.0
